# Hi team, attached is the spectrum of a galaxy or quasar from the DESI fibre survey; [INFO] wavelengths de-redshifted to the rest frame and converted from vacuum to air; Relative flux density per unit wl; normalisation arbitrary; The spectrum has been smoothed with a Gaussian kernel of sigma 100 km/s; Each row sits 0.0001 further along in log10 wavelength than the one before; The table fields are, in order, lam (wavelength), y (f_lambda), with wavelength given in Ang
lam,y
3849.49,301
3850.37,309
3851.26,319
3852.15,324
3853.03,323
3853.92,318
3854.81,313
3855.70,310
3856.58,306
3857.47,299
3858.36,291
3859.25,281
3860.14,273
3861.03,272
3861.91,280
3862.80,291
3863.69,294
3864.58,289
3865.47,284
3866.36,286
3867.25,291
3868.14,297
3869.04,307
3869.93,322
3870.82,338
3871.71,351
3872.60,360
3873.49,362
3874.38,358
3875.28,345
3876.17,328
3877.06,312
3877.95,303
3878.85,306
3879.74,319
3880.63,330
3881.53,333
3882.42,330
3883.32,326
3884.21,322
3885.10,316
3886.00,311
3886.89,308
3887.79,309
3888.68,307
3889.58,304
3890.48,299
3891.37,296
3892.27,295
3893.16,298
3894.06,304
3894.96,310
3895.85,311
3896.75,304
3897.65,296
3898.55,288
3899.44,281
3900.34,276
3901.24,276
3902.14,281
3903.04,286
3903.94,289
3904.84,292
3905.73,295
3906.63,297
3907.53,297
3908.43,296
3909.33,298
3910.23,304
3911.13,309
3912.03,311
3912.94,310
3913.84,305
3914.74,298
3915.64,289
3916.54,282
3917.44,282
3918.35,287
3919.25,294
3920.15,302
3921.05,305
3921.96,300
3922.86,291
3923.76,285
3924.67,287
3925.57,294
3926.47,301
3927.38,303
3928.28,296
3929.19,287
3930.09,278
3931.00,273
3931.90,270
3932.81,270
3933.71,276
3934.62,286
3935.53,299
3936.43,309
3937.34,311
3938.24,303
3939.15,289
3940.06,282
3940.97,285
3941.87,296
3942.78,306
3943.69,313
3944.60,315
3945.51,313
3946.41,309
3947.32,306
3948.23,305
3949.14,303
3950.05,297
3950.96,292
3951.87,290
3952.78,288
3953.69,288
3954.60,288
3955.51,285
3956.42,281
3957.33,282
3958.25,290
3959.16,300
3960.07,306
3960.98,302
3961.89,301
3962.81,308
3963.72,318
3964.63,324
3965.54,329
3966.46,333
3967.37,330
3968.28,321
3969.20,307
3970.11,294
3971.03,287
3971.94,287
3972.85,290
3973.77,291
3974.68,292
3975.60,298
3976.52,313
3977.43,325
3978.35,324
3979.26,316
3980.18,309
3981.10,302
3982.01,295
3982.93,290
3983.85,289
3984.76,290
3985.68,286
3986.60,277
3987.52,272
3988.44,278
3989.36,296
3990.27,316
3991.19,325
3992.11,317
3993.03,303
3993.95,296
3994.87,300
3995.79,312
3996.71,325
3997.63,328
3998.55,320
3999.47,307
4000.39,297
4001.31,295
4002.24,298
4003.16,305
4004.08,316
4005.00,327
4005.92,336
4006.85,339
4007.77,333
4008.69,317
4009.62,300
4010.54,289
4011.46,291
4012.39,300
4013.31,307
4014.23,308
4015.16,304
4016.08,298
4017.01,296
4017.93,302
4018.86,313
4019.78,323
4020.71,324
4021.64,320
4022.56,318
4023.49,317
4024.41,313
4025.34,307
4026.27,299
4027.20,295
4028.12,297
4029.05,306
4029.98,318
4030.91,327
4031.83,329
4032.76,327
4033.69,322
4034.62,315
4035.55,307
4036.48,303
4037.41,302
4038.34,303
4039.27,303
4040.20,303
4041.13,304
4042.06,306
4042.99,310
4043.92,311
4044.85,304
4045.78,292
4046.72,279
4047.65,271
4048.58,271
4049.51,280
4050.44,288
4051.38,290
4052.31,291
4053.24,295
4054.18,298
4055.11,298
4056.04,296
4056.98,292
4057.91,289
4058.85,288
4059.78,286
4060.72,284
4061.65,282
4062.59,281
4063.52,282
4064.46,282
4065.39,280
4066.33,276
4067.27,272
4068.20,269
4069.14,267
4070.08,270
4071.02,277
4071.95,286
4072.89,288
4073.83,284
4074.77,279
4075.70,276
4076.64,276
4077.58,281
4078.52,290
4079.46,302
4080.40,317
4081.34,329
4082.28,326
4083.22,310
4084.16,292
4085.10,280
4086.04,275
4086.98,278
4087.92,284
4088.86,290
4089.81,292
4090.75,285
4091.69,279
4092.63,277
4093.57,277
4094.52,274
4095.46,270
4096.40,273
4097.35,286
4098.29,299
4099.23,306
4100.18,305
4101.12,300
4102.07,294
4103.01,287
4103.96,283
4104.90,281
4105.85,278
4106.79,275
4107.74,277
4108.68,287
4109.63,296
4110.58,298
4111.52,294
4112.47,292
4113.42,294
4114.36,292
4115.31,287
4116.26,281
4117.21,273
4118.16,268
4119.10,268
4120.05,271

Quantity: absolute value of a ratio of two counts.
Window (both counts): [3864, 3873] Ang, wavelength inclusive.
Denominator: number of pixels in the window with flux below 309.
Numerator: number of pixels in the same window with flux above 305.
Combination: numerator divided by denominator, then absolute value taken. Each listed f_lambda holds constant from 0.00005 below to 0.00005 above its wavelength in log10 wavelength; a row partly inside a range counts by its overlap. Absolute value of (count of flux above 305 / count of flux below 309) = 0.83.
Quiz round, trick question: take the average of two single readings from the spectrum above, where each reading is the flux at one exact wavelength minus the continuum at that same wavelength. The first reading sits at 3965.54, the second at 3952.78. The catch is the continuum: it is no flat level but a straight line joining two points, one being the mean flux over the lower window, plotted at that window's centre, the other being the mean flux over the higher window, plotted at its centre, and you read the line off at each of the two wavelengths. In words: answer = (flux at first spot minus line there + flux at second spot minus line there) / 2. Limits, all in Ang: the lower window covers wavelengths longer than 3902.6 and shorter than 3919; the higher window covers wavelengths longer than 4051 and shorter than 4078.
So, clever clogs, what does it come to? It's 17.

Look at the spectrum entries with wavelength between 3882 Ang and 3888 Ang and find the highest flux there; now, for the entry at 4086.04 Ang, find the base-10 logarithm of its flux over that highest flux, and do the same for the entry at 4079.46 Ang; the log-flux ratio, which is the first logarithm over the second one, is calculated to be 2.06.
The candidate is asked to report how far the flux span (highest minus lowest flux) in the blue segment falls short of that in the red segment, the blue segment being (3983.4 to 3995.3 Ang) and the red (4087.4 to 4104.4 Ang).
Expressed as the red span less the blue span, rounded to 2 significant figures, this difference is -17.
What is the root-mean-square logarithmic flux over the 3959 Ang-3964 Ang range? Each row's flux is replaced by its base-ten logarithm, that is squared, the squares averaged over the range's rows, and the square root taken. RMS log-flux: 2.49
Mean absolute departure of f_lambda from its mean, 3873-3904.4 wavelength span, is 16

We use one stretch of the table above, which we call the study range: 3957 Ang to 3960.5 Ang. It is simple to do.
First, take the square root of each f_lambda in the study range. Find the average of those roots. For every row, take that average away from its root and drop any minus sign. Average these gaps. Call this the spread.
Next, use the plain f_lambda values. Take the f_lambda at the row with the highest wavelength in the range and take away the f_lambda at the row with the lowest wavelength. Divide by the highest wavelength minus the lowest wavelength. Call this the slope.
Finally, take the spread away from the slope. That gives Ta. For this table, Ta 9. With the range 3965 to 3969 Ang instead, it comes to -3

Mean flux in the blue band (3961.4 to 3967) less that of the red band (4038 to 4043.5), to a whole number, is 14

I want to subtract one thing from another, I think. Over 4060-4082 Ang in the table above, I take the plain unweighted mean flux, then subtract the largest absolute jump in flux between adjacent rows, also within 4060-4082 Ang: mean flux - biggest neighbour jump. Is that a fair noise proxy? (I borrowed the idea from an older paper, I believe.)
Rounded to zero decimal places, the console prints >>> 269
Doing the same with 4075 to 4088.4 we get 276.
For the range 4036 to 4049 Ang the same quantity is 284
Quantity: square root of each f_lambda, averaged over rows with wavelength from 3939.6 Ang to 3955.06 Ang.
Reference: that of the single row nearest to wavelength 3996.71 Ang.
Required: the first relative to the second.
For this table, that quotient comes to 0.96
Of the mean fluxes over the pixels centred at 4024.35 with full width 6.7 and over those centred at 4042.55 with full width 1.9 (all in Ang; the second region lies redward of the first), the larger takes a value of 310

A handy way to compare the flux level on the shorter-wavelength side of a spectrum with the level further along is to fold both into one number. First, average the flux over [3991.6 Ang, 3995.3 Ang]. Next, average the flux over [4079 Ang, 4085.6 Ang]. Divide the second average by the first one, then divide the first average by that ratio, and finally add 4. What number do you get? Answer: 304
